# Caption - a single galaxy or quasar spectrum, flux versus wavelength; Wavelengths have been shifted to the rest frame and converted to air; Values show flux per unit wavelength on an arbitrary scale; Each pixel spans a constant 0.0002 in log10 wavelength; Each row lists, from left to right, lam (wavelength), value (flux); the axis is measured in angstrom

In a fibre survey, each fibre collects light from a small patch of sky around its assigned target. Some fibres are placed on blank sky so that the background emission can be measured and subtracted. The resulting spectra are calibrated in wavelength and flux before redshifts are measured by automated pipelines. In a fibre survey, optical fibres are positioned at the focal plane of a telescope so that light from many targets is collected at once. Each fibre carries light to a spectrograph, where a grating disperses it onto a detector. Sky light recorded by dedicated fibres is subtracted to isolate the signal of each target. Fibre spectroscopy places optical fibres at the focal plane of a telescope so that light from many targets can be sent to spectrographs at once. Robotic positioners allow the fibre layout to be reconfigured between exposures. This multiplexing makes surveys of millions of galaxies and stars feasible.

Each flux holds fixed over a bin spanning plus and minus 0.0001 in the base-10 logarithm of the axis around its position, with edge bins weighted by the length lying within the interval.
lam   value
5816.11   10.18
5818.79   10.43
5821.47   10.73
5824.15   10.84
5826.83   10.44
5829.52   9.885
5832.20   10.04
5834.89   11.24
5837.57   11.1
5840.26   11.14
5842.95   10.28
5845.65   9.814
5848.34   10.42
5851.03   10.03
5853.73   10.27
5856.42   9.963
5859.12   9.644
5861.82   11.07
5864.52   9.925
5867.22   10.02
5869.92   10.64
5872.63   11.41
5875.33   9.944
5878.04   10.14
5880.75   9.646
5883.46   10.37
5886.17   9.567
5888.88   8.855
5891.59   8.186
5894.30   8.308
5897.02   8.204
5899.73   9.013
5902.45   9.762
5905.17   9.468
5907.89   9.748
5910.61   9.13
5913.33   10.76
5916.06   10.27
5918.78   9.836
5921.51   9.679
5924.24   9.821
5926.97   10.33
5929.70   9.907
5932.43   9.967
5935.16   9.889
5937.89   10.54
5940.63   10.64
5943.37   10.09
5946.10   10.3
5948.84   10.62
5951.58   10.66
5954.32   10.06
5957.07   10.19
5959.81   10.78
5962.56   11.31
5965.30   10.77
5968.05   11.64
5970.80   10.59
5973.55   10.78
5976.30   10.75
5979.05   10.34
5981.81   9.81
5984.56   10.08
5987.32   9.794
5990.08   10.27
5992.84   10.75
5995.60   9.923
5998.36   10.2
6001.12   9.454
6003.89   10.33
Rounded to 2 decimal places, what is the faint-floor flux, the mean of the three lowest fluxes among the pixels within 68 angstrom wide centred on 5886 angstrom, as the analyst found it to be 8.23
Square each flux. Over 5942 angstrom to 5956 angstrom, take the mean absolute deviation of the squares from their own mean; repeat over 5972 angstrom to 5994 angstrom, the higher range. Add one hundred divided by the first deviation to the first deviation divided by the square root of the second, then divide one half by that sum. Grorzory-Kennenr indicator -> 0.022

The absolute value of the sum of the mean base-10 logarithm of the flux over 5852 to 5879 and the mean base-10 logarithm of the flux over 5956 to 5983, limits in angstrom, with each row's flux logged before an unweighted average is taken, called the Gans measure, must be 2.04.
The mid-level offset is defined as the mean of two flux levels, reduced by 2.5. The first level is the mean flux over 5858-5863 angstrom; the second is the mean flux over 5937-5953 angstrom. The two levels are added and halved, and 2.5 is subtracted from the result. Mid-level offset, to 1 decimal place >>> 7.9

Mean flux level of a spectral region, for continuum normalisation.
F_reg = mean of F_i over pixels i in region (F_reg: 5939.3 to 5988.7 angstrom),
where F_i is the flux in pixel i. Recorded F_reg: 10.5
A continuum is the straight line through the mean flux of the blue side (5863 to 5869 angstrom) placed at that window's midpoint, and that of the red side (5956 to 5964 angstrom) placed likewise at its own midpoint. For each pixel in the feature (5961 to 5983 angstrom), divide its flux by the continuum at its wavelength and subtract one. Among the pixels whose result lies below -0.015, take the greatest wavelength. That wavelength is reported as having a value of 5981.81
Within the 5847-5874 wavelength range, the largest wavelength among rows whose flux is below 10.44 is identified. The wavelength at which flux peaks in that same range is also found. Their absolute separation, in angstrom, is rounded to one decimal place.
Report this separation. 5.4 angstrom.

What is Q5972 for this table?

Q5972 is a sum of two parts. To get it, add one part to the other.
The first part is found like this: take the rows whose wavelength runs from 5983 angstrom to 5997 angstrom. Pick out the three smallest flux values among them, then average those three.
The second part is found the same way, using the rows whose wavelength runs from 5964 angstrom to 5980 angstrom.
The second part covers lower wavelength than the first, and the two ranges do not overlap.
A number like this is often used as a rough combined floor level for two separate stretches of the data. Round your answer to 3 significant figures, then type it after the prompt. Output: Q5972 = 20.5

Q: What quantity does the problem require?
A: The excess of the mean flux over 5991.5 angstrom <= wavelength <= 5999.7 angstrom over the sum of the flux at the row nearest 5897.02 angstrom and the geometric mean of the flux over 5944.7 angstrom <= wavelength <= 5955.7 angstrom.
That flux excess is -8.3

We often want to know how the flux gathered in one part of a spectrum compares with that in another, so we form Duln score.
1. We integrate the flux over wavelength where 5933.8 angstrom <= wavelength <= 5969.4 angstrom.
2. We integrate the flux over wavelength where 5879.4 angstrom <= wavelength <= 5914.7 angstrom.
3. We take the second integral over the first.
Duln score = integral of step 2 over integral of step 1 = 0.87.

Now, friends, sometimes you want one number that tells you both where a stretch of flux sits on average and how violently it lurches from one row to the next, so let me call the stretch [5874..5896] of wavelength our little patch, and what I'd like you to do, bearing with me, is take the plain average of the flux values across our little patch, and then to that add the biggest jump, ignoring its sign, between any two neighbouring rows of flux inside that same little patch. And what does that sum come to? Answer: 10.2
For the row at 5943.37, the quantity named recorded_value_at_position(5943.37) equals 10.09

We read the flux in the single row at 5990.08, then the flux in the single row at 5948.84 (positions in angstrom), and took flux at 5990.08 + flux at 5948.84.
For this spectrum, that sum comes 20.9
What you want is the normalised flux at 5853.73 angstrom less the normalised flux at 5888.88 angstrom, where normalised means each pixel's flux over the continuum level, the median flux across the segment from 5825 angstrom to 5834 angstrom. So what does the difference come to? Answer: 0.14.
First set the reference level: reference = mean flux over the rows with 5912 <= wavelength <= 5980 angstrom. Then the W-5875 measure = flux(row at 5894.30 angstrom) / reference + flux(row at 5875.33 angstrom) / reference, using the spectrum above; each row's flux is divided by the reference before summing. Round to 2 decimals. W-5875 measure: 1.75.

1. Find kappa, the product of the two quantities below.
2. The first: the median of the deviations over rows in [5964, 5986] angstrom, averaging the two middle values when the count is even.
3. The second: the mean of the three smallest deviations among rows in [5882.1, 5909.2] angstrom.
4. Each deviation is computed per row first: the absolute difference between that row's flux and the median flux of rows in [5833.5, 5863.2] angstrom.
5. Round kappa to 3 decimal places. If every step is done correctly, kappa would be 0.179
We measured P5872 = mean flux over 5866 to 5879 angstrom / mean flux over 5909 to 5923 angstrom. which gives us 1.05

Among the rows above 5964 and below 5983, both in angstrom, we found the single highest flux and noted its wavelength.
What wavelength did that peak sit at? 5968.05 angstrom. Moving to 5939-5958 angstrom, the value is 5951.58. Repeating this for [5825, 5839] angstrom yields 5834.89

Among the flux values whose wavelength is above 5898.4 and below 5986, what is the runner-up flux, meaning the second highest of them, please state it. 11.31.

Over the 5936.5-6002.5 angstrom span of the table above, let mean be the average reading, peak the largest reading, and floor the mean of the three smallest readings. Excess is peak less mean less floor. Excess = -8.5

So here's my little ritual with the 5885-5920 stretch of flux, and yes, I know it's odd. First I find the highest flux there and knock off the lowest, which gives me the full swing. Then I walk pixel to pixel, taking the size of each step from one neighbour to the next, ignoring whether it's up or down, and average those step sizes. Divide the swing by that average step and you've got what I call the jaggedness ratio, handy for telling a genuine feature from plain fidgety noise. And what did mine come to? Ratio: 4.5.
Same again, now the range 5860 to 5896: 4.9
